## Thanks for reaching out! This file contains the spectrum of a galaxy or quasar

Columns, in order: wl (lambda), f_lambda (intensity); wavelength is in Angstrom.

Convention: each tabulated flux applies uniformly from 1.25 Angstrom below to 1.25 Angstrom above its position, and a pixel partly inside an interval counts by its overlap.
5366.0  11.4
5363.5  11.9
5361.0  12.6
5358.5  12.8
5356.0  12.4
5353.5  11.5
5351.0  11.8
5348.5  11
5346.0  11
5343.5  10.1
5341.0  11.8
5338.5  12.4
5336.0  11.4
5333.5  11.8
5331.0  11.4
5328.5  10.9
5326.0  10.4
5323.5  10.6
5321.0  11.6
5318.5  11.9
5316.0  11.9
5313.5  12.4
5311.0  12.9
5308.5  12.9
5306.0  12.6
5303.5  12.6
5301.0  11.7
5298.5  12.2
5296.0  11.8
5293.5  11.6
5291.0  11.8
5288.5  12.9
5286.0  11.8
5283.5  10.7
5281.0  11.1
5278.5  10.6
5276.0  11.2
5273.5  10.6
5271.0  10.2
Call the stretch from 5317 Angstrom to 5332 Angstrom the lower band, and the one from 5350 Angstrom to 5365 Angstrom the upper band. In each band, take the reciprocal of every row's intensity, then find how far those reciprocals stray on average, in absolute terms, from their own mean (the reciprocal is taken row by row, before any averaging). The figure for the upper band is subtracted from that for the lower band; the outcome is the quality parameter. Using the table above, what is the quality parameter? 0.0011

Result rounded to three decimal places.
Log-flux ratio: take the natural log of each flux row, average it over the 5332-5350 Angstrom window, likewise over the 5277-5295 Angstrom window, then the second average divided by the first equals 1.005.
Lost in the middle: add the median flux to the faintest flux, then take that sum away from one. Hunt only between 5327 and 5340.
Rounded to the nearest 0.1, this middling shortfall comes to -21.3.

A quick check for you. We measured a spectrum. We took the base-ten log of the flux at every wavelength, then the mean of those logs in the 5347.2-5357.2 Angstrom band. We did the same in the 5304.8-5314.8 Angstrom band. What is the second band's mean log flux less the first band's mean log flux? 0.037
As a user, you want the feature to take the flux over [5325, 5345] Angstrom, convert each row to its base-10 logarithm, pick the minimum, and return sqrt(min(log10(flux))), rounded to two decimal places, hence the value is 1.00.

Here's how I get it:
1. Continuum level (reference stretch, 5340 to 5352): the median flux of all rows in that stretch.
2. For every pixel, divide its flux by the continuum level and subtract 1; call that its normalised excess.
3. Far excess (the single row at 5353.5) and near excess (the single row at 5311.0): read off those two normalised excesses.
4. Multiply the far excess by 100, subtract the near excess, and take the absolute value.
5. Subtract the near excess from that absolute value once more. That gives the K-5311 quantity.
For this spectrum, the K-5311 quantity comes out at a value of 4.2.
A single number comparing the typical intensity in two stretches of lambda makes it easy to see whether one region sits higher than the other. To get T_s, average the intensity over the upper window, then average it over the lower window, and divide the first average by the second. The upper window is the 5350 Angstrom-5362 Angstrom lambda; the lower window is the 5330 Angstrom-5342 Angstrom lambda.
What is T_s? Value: 1.04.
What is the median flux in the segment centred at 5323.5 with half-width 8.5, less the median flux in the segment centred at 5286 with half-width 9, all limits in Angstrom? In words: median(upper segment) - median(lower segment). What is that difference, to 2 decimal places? -0.20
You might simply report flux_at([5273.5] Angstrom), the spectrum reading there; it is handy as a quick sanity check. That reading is 10.6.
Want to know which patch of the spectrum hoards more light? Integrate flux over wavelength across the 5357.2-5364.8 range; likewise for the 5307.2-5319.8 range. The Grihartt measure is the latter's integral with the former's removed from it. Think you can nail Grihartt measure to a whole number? 62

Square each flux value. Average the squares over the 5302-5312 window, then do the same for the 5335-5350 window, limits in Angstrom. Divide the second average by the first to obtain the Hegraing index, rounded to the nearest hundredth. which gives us 0.79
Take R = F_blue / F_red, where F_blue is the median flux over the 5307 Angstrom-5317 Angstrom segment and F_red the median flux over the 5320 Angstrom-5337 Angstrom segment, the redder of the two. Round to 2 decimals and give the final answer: 1.11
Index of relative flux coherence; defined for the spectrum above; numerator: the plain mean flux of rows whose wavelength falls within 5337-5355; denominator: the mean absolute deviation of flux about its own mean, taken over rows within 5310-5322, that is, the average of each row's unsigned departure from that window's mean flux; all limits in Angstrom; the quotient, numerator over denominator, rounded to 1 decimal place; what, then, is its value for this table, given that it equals 27.9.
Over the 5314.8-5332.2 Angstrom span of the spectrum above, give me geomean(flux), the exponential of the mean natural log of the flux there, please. 11.2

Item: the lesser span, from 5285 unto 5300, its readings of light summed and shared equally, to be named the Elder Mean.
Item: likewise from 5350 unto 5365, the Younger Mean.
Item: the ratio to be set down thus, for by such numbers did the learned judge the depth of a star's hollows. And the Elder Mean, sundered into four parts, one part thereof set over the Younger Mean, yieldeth 0.247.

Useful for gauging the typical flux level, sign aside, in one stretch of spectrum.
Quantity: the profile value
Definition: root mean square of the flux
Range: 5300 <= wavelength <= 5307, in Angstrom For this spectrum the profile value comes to 12.3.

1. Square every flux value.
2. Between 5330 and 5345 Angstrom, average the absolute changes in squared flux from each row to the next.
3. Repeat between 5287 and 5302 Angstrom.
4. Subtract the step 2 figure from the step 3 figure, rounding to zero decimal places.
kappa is -7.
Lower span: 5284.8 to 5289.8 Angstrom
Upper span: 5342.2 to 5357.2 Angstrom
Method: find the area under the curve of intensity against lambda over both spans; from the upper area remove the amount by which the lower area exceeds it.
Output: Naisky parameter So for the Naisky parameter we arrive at 277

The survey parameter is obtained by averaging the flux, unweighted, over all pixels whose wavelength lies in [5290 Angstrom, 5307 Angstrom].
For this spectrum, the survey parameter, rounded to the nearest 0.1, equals 12.0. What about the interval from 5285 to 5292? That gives 12.2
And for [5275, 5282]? 11.0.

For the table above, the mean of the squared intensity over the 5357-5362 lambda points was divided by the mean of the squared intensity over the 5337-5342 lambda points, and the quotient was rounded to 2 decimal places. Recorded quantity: 1.10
